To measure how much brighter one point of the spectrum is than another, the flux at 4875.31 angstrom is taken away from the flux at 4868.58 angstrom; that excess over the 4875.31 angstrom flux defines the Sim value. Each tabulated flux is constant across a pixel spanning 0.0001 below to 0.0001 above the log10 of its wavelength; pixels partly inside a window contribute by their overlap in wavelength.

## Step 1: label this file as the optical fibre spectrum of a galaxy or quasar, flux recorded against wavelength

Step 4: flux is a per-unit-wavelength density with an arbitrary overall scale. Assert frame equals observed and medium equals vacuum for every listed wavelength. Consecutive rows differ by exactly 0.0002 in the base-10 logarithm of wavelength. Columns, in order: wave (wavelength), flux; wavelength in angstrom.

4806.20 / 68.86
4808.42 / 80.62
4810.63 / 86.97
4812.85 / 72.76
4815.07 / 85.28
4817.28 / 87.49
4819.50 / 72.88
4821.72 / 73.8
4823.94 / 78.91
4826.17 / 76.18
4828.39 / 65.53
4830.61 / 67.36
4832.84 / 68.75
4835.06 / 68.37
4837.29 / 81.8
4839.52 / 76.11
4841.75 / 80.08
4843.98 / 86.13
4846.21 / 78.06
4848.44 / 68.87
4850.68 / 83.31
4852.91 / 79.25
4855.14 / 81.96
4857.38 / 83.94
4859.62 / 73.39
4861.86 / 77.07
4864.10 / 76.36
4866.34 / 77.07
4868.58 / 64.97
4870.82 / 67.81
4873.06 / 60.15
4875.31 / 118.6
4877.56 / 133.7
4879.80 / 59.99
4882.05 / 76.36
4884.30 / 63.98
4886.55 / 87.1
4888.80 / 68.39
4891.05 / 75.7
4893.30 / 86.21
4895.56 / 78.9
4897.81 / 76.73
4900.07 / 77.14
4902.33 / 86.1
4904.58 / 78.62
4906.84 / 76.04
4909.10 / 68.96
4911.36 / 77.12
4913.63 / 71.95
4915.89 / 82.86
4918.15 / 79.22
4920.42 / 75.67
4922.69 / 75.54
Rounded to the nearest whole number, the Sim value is -54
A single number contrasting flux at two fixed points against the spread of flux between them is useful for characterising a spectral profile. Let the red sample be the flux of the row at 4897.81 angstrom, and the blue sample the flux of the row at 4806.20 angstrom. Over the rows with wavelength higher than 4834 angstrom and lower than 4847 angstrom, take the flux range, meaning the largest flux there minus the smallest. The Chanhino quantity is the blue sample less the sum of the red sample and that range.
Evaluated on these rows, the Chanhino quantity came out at -26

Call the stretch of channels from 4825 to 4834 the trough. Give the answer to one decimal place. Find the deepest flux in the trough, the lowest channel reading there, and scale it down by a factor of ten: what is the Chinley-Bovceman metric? 6.6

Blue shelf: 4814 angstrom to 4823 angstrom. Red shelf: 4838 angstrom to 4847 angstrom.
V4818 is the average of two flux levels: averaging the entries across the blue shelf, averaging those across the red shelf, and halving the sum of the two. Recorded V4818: 80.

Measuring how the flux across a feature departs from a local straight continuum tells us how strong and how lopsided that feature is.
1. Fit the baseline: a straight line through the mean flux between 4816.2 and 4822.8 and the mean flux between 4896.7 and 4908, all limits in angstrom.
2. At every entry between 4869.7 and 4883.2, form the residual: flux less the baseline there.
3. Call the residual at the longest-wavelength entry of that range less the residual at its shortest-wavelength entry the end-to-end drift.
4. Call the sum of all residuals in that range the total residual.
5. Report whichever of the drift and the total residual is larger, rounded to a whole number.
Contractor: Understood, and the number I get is 45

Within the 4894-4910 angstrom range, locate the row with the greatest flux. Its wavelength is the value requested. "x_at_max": 4902.33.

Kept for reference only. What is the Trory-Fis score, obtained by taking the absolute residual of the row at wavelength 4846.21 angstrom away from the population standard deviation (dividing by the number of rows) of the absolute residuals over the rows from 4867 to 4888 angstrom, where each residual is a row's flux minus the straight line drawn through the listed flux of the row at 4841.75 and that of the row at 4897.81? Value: 14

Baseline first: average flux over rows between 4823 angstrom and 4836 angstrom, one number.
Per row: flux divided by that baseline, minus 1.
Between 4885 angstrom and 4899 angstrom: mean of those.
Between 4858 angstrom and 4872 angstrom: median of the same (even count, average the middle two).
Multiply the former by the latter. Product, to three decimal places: 0.006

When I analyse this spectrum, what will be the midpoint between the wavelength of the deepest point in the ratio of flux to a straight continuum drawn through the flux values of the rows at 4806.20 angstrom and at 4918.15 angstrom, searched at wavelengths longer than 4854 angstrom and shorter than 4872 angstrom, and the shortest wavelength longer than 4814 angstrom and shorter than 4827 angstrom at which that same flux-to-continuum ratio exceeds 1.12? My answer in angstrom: 4841.8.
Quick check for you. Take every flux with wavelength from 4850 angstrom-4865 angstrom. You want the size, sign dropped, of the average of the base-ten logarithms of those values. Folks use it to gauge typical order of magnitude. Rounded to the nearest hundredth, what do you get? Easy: 1.90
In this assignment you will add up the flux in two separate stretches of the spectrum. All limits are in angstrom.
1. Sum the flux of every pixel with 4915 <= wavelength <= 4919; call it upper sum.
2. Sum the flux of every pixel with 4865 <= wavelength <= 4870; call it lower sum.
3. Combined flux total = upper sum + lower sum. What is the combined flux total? 304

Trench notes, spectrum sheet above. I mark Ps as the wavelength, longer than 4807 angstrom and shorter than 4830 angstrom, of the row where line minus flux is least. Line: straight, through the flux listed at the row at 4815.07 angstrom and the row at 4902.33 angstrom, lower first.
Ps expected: 4817.28 angstrom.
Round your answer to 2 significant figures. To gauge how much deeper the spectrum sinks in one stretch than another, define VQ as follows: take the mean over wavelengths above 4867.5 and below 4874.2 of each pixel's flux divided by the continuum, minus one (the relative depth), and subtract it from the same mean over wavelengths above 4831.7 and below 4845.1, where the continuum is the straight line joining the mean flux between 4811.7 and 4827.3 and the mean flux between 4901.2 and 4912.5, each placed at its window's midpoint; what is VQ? 0.16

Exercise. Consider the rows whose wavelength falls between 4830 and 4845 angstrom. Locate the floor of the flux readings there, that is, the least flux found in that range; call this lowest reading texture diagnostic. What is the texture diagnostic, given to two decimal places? 67.36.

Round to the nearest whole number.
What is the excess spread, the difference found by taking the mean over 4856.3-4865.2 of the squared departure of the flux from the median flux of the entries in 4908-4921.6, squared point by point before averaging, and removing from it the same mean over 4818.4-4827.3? 10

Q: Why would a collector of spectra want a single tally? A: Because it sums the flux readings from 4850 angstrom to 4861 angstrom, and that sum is 402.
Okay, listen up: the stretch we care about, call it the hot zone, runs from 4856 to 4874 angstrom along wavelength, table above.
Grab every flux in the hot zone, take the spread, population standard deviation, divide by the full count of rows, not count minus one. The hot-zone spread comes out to 7.2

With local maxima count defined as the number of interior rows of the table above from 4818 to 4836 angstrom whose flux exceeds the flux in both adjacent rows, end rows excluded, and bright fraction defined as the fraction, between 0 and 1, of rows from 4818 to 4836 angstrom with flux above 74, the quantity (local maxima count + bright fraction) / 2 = 1.1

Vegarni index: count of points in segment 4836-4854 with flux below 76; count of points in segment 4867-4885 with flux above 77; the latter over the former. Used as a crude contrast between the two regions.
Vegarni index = 2.0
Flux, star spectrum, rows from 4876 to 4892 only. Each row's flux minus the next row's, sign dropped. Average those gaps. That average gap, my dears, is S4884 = 25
